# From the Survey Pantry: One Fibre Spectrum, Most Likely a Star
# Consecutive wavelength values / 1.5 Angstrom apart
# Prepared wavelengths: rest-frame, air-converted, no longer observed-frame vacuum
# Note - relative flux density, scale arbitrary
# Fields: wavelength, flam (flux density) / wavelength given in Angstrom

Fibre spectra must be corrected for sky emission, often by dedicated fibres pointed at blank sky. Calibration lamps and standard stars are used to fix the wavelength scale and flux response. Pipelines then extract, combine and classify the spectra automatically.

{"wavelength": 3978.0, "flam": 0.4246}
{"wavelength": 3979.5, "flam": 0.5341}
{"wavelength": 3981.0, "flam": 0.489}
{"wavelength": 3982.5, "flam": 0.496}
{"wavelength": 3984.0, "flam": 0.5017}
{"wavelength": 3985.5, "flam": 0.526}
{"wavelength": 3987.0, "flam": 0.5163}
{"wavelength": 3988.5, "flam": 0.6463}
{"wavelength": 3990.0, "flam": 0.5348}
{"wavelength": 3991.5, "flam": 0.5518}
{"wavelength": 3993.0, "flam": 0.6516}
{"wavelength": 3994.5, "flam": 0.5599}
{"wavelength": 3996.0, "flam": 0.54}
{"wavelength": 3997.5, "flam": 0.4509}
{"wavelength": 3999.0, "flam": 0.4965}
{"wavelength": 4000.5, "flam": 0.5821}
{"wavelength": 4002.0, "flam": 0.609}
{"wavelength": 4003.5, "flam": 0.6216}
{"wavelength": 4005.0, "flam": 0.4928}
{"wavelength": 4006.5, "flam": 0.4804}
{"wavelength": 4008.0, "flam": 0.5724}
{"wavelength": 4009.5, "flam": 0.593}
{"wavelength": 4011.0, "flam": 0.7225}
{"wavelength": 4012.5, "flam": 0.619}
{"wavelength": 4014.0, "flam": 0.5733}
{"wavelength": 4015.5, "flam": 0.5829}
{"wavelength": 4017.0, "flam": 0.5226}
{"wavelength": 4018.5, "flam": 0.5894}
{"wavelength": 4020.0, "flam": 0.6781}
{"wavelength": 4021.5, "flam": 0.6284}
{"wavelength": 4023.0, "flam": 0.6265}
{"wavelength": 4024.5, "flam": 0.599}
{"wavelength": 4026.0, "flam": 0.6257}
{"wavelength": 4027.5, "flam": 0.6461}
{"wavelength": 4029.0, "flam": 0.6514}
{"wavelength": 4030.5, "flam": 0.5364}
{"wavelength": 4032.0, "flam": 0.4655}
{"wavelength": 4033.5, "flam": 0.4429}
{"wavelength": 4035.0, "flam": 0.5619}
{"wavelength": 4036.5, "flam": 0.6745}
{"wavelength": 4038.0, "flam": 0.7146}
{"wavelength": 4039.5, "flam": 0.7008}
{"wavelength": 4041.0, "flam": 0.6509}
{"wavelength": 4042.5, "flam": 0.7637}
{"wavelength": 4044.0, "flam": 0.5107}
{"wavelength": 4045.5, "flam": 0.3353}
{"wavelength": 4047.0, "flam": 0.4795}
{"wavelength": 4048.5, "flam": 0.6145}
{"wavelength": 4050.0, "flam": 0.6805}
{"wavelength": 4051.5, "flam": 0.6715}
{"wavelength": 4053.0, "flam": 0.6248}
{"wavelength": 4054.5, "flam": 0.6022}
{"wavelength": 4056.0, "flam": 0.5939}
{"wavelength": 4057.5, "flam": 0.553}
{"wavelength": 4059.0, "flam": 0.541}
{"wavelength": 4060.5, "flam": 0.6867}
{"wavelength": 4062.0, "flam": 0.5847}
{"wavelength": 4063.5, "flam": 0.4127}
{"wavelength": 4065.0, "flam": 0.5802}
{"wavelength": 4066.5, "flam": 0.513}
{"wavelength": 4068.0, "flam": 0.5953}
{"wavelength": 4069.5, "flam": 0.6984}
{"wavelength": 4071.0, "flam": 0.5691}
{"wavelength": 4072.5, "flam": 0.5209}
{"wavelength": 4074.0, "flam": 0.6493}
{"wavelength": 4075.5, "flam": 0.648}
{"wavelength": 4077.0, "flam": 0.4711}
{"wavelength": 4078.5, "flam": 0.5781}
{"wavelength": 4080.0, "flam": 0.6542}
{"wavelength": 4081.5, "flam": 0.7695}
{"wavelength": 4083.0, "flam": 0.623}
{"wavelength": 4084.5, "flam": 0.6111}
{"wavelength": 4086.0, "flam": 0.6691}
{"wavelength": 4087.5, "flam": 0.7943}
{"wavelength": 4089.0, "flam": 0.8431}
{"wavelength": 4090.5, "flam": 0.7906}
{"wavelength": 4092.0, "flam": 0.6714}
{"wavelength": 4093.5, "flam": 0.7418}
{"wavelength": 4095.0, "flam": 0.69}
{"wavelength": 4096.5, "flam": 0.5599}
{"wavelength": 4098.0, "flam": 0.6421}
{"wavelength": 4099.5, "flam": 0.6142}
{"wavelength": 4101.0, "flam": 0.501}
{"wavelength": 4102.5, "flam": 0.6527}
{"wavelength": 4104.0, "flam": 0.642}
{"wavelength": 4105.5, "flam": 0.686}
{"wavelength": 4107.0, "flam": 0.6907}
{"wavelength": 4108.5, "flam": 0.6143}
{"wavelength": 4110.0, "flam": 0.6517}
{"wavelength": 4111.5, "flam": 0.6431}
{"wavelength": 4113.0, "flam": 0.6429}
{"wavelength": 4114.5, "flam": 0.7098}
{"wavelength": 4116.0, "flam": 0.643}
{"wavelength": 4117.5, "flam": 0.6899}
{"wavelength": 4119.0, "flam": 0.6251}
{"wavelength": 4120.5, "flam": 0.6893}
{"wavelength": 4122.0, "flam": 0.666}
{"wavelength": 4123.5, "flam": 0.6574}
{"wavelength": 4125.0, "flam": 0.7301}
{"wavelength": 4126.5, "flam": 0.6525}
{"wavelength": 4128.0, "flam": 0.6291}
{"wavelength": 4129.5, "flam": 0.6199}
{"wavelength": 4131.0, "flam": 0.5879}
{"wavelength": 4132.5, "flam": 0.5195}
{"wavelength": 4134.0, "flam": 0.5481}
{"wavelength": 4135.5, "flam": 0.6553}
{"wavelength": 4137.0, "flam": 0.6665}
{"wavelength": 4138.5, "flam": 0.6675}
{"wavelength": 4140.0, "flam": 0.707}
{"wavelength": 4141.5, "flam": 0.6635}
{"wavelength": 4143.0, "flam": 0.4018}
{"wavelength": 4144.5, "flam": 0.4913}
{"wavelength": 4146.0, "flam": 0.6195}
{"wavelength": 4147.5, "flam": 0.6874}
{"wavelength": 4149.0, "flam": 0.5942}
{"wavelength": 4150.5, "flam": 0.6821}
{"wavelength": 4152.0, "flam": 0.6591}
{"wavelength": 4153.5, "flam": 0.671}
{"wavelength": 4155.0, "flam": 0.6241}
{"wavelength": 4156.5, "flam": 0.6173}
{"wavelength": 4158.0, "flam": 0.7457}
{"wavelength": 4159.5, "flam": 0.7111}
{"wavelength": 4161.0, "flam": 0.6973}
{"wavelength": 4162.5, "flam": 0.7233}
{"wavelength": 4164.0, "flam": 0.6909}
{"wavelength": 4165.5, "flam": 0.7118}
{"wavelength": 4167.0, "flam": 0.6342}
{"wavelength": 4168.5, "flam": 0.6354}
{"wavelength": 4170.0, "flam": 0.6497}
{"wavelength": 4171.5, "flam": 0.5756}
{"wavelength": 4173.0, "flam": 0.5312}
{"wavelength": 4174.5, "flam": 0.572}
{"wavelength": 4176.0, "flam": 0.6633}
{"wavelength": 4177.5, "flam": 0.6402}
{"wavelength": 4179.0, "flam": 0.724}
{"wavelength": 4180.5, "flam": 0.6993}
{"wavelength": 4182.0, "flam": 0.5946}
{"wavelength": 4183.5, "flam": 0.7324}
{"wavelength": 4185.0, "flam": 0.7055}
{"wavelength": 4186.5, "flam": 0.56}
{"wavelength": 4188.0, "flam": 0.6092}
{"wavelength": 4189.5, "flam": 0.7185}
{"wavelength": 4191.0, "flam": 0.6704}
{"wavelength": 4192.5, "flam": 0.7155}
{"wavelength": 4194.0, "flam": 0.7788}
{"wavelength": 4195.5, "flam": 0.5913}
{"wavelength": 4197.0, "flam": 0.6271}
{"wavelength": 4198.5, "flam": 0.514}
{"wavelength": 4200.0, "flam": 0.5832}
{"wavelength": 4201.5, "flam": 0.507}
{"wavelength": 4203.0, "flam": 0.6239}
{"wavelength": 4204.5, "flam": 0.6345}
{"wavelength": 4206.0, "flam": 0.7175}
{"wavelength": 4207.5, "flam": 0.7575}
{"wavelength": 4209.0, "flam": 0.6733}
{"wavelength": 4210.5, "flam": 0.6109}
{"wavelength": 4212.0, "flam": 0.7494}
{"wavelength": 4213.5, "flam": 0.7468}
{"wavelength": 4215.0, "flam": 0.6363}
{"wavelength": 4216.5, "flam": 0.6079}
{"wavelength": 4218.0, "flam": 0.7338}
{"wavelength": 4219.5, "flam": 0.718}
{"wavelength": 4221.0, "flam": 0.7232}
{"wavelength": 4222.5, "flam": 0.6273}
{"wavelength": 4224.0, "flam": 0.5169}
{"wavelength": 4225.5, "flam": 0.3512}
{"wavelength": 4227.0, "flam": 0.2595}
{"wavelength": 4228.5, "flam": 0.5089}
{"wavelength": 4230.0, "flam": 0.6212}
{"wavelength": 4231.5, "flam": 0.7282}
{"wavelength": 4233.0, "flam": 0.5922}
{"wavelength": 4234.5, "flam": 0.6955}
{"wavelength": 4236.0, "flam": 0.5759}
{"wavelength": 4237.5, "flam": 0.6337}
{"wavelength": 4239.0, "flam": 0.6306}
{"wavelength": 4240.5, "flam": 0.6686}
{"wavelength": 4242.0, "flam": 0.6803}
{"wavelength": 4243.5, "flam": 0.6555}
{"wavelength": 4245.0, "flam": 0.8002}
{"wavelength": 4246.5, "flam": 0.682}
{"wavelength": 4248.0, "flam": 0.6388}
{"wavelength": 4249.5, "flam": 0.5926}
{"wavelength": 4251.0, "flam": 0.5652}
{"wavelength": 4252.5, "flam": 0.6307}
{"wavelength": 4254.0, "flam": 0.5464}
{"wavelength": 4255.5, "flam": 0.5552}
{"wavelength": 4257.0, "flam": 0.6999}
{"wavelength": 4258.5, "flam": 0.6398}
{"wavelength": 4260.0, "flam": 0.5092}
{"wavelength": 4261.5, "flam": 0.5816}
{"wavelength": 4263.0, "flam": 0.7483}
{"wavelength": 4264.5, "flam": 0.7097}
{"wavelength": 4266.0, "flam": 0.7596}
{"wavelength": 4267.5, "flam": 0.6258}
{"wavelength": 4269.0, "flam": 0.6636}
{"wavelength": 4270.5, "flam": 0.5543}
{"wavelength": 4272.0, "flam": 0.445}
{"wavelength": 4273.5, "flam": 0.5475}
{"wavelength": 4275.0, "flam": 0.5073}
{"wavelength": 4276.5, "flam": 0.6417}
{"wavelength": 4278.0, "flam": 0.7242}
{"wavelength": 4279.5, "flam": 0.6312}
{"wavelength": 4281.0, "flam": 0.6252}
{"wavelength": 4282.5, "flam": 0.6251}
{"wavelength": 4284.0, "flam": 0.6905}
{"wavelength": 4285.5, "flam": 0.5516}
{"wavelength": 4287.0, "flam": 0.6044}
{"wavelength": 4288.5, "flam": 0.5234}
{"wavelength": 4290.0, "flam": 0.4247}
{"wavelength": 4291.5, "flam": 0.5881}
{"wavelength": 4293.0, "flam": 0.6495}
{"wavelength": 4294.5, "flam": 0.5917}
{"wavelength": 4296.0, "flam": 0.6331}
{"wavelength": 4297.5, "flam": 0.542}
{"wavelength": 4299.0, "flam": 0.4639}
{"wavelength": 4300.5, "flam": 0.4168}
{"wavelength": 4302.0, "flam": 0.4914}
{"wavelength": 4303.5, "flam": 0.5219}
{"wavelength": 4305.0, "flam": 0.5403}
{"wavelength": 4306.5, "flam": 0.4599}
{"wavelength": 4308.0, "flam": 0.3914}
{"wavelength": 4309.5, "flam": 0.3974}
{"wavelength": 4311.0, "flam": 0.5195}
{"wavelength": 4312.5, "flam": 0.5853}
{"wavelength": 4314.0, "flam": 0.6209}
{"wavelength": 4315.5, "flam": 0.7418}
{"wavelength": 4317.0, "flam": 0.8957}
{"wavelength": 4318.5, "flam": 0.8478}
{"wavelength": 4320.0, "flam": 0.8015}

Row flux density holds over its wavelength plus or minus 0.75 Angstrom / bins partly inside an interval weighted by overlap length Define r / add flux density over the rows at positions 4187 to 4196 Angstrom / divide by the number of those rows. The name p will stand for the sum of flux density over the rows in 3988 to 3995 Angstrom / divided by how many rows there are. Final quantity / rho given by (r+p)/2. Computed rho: 0.635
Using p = 0.59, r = 0.68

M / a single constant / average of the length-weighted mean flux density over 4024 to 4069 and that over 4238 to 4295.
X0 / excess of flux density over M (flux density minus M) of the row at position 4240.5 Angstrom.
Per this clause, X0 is 0.07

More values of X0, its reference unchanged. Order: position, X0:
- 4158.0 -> 0.14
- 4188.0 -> 0.01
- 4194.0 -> 0.18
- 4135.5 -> 0.05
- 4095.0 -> 0.09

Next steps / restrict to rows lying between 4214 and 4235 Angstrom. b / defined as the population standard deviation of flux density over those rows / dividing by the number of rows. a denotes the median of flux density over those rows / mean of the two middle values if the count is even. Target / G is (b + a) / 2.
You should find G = 0.38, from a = 0.62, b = 0.138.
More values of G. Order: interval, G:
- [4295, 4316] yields 0.31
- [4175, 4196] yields 0.37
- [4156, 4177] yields 0.36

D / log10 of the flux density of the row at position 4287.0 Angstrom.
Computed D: -0.219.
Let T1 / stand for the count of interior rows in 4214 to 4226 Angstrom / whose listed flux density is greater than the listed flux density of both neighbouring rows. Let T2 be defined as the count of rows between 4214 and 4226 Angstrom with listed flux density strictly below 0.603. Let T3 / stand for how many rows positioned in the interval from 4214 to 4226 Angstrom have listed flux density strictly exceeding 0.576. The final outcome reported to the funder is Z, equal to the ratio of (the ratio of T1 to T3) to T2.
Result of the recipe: 0.17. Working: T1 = 2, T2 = 2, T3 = 6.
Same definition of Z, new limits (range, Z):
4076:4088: 0.07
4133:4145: 0.07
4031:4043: 0.07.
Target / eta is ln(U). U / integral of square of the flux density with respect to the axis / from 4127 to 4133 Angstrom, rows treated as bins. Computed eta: 0.76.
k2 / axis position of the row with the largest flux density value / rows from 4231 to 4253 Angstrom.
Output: 4245.0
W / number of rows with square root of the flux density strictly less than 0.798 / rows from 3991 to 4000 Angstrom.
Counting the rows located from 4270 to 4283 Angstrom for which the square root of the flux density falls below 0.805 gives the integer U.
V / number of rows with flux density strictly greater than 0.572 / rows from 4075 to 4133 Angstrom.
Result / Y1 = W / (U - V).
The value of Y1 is -0.2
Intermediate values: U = 8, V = 35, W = 5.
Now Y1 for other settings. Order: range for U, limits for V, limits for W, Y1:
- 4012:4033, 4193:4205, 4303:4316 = 1.3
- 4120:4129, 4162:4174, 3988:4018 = -2.8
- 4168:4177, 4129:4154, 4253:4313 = -3.3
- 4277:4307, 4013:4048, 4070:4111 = 5.0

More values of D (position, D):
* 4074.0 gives -0.188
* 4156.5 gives -0.210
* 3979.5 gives -0.272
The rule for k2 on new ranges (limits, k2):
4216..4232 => 4218.0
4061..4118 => 4089.0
